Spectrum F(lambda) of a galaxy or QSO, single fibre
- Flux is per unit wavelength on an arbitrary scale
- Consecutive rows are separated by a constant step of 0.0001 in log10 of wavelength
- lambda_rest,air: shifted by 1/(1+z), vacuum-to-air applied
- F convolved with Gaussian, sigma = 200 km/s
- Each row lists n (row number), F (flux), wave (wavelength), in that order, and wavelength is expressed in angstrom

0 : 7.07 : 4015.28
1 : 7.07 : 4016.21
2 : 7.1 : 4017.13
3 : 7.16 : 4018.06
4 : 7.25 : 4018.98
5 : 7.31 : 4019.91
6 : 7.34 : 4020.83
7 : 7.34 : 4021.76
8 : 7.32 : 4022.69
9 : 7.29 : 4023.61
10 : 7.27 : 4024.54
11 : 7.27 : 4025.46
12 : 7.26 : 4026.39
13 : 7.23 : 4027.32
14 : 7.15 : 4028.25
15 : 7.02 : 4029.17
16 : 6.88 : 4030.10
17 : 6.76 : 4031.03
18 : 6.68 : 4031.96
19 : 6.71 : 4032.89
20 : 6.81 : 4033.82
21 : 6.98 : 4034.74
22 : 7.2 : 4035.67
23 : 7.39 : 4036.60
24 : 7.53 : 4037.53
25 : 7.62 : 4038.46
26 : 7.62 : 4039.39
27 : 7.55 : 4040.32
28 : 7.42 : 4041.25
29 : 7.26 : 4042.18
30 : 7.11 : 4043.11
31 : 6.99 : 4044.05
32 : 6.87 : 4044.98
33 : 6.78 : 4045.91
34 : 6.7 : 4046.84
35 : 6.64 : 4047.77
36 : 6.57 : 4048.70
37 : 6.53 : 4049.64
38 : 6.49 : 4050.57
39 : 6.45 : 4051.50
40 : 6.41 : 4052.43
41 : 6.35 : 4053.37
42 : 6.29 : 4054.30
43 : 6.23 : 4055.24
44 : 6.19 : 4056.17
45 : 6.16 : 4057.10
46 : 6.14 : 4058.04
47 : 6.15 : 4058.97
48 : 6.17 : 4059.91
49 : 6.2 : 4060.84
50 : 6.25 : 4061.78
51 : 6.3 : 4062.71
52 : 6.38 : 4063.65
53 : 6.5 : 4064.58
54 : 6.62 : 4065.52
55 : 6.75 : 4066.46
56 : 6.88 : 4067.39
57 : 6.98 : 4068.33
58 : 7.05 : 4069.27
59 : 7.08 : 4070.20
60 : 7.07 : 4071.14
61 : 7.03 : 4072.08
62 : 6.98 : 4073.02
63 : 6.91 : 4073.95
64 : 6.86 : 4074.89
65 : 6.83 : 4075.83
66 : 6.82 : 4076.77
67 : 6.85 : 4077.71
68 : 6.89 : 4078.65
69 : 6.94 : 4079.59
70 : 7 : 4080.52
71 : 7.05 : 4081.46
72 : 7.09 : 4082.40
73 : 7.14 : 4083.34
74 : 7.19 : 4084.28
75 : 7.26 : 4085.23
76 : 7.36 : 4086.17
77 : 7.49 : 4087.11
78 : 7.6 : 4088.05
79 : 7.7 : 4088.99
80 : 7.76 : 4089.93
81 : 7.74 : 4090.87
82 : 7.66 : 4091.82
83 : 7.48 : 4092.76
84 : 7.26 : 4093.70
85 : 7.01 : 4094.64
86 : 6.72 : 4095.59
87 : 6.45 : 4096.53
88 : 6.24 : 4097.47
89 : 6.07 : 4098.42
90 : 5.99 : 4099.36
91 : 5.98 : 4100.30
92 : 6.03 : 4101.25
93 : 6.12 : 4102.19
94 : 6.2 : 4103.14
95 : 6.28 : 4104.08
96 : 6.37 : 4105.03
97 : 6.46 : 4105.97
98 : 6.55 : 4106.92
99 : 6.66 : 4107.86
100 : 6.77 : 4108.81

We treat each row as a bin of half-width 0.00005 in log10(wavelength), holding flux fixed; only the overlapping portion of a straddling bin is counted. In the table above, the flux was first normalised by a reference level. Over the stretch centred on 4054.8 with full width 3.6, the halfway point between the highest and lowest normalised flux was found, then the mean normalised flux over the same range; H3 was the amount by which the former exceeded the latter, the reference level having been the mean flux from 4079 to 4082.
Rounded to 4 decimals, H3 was 0.0007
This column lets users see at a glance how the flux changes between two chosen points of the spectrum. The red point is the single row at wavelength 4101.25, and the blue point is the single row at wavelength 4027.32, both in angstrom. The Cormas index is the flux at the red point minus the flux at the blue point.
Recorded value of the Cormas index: -1.20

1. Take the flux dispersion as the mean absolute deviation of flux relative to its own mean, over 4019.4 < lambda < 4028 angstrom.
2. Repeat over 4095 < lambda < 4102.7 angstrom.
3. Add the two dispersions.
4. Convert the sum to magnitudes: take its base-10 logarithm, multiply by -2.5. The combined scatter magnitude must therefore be 1.6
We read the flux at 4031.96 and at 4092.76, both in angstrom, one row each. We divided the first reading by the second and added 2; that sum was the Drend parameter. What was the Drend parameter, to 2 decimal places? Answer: 2.89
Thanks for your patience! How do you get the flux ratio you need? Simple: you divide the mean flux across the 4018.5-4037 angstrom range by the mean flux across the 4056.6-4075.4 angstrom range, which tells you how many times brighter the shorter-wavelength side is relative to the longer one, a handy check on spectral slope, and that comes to 1.08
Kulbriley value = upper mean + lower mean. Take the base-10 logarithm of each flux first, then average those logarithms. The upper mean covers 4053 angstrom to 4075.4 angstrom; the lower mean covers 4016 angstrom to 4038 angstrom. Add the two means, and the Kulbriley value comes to 1.670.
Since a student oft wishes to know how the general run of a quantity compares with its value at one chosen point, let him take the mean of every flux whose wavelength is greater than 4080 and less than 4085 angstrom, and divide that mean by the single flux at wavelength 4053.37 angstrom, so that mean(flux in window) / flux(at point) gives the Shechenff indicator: 1.12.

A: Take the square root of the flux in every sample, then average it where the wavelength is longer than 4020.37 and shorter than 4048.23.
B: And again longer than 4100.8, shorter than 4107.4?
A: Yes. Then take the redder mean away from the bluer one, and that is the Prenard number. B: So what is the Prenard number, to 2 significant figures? 0.16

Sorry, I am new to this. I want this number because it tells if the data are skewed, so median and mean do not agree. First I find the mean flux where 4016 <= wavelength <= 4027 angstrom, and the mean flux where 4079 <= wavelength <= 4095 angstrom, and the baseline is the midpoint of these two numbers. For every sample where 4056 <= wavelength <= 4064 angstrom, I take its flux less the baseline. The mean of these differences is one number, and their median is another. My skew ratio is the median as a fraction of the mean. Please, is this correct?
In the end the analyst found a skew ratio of 1.02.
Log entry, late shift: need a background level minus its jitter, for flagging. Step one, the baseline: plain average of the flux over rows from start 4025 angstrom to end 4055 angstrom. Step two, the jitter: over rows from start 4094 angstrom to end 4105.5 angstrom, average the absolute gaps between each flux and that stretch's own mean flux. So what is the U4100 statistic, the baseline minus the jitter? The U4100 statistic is 6.7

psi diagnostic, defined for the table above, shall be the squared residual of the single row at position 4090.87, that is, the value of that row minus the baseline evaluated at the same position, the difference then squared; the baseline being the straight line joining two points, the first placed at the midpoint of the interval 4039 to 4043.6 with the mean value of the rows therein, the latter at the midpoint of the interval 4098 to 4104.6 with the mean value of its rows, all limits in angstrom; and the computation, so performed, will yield 2.0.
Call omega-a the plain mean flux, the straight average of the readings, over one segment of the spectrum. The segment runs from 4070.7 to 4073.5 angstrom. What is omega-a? 7.03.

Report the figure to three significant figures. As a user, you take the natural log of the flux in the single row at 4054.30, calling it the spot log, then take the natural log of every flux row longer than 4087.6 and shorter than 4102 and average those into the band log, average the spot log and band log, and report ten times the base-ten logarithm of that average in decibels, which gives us 2.75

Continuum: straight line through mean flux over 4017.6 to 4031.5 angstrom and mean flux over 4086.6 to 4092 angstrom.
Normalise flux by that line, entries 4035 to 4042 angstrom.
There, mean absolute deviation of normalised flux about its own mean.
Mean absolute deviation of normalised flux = 0.016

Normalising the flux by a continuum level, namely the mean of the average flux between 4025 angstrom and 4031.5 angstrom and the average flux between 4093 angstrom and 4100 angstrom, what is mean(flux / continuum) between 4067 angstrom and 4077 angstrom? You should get 1.02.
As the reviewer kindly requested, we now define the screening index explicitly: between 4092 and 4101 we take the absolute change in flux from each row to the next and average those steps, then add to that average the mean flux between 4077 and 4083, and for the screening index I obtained 7.16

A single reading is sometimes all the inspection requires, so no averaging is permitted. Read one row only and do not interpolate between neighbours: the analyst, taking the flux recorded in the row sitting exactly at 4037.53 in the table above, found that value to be 7.53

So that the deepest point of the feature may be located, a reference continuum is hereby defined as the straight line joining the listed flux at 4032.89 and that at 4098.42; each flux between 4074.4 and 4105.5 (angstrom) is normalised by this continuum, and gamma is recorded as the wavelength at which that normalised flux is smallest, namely 4100.30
